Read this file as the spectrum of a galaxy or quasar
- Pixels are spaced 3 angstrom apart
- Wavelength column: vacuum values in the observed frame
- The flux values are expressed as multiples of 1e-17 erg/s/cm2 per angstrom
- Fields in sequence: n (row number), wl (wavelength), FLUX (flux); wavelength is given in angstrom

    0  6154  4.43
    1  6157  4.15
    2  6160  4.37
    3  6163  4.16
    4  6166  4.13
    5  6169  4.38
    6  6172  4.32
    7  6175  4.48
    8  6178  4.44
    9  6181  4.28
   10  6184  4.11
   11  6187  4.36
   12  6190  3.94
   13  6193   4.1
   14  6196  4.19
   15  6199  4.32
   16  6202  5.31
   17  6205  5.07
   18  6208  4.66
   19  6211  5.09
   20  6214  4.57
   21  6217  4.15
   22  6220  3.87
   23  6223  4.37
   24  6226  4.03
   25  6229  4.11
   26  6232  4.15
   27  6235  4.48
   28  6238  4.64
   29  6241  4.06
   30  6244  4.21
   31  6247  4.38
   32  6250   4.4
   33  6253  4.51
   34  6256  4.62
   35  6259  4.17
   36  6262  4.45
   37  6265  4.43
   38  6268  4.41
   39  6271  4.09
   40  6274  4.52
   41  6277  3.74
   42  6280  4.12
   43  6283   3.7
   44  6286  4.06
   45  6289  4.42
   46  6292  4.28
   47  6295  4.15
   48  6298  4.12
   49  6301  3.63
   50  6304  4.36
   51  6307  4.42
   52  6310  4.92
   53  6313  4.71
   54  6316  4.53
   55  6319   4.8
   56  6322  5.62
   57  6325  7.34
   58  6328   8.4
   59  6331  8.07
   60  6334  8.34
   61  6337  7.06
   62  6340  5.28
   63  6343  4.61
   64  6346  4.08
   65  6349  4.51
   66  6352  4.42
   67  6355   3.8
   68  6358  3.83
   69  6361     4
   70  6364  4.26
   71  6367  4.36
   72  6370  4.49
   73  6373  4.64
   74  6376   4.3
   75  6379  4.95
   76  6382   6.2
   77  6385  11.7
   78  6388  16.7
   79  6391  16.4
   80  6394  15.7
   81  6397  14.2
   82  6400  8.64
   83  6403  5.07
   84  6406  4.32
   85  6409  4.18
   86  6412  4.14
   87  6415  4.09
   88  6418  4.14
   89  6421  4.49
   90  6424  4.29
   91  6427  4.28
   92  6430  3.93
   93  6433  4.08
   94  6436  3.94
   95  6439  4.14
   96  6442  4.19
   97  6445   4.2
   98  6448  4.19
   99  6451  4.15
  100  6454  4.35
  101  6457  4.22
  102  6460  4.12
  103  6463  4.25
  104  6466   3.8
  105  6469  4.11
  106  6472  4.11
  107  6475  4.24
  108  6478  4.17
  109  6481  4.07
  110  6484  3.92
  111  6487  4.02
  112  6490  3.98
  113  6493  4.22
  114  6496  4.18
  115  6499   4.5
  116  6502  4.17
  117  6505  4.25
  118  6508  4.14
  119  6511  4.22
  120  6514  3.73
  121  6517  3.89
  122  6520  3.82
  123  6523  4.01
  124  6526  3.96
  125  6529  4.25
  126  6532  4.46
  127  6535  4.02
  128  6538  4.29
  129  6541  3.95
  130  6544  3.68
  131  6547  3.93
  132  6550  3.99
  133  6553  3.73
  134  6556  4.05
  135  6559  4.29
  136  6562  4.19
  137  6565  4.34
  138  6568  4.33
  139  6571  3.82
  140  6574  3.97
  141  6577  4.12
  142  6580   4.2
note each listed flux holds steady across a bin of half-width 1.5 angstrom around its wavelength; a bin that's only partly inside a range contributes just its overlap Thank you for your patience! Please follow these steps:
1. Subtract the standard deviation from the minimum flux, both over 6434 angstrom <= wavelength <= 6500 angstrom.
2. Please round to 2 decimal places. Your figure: 3.65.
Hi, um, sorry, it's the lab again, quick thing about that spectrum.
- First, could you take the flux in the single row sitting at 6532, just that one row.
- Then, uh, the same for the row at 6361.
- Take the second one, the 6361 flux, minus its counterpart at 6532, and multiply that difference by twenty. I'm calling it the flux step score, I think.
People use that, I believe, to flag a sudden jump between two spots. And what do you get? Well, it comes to -9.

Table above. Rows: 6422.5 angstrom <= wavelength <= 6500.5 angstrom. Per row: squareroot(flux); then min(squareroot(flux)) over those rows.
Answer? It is 1.95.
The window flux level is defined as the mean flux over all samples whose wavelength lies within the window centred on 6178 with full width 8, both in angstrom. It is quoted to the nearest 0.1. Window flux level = 4.4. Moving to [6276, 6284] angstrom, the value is 3.9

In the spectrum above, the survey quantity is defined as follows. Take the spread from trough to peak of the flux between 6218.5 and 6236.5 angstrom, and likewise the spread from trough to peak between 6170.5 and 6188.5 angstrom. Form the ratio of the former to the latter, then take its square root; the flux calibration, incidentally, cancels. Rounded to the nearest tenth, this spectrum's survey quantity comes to 1.3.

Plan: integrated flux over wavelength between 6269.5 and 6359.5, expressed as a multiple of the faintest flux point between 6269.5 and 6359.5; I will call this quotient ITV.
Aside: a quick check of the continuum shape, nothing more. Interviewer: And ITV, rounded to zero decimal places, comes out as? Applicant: 122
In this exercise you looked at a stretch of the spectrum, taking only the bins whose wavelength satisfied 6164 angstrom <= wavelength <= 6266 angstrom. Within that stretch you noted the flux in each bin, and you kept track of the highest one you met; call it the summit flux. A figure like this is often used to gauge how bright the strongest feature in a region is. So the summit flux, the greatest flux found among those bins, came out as 5.31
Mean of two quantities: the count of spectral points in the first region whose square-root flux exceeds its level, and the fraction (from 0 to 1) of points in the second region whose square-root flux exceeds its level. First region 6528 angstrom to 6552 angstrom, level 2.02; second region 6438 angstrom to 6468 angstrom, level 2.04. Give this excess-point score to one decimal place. 1.8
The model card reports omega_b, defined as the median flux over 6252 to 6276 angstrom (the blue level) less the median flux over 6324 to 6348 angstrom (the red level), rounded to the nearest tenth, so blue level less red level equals -2.8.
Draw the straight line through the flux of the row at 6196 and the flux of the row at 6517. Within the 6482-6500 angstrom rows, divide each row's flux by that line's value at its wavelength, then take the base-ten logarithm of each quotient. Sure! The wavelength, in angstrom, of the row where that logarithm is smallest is 6484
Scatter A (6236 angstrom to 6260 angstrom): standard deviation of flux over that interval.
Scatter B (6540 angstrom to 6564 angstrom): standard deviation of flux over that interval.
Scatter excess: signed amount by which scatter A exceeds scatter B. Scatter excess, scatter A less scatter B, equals 0.0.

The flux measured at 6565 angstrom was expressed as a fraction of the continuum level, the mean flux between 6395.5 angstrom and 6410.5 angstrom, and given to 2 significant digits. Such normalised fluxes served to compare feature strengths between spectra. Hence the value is 0.60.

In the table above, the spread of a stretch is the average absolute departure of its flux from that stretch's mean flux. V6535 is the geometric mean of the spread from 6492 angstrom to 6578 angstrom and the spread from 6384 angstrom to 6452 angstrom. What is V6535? 0.8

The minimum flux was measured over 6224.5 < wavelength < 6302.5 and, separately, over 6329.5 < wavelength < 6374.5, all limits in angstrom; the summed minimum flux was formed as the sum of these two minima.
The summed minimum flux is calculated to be 7.43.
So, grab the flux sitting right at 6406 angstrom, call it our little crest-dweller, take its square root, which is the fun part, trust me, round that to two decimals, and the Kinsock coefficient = 2.08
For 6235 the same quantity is 2.12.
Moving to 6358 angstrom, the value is 1.96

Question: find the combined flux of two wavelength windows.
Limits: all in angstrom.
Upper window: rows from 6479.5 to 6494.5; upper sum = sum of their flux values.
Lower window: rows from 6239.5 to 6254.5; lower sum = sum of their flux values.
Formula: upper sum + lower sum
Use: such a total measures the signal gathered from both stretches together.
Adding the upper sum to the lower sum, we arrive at 41.8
